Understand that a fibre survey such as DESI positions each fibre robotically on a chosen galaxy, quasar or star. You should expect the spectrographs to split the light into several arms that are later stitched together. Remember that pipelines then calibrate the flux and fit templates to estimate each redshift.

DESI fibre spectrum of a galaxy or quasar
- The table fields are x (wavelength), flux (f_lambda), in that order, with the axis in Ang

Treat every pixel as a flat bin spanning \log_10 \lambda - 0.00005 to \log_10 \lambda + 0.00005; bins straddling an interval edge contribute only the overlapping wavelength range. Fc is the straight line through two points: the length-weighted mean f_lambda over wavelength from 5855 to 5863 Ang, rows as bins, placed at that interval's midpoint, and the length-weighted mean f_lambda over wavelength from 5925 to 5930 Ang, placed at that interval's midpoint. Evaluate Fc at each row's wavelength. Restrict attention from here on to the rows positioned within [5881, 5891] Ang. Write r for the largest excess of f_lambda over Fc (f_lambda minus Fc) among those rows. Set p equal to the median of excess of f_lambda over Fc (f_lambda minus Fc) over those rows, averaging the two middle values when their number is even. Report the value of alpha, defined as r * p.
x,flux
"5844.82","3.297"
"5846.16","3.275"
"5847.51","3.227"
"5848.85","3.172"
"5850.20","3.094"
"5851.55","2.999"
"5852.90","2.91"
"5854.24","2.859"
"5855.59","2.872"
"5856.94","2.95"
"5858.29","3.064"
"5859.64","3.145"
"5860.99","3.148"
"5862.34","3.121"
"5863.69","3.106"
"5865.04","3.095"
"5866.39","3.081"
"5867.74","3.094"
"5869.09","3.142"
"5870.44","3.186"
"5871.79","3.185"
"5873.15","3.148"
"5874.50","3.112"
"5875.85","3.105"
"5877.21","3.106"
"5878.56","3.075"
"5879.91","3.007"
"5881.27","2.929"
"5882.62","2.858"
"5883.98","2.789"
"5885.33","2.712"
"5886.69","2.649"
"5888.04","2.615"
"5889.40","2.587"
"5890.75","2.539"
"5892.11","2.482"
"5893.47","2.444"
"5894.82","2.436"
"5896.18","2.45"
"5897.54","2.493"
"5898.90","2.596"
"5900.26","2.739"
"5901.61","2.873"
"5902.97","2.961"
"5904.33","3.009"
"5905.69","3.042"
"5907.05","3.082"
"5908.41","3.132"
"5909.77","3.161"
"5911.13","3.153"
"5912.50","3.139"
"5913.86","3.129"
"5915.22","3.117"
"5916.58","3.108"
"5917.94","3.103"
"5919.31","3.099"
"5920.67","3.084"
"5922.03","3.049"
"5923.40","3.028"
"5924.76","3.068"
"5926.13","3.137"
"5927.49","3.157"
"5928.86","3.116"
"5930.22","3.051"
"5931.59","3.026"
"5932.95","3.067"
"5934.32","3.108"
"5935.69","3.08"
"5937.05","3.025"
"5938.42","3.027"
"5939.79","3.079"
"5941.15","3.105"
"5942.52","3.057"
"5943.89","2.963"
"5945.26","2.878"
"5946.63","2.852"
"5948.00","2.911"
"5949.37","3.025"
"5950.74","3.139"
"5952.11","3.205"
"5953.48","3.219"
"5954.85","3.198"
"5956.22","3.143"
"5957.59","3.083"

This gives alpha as 0.058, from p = -0.40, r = -0.14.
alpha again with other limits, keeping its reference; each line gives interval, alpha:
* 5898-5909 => -0.003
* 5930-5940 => 0.001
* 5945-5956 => -0.004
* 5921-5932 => -0.002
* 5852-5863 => -0.004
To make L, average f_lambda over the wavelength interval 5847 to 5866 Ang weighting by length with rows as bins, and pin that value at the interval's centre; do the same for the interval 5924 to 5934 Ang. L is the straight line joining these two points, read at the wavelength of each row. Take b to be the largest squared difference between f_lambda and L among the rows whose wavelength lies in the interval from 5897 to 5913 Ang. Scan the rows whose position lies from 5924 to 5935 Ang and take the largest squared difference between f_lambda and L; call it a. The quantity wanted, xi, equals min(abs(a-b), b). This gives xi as 0.333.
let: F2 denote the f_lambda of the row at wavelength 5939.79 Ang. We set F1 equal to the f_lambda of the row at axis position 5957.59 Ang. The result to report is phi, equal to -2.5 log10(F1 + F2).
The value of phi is -1.97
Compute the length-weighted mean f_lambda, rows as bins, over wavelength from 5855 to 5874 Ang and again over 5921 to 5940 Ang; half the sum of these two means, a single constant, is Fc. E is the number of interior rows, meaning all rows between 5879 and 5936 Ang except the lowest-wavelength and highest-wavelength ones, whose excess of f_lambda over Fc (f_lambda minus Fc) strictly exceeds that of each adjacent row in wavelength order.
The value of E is 3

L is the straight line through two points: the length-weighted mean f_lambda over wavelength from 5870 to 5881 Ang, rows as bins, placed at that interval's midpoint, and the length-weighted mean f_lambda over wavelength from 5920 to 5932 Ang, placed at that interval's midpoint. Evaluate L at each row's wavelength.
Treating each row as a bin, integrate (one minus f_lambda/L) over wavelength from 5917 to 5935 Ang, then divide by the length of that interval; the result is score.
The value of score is -0.001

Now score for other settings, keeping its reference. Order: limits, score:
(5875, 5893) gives 0.096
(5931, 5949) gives 0.019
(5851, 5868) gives 0.026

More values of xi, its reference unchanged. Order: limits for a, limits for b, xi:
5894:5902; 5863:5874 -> 0.016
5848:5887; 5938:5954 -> 0.061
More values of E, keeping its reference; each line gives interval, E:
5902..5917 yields 1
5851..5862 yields 0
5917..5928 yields 0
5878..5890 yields 0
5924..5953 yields 3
